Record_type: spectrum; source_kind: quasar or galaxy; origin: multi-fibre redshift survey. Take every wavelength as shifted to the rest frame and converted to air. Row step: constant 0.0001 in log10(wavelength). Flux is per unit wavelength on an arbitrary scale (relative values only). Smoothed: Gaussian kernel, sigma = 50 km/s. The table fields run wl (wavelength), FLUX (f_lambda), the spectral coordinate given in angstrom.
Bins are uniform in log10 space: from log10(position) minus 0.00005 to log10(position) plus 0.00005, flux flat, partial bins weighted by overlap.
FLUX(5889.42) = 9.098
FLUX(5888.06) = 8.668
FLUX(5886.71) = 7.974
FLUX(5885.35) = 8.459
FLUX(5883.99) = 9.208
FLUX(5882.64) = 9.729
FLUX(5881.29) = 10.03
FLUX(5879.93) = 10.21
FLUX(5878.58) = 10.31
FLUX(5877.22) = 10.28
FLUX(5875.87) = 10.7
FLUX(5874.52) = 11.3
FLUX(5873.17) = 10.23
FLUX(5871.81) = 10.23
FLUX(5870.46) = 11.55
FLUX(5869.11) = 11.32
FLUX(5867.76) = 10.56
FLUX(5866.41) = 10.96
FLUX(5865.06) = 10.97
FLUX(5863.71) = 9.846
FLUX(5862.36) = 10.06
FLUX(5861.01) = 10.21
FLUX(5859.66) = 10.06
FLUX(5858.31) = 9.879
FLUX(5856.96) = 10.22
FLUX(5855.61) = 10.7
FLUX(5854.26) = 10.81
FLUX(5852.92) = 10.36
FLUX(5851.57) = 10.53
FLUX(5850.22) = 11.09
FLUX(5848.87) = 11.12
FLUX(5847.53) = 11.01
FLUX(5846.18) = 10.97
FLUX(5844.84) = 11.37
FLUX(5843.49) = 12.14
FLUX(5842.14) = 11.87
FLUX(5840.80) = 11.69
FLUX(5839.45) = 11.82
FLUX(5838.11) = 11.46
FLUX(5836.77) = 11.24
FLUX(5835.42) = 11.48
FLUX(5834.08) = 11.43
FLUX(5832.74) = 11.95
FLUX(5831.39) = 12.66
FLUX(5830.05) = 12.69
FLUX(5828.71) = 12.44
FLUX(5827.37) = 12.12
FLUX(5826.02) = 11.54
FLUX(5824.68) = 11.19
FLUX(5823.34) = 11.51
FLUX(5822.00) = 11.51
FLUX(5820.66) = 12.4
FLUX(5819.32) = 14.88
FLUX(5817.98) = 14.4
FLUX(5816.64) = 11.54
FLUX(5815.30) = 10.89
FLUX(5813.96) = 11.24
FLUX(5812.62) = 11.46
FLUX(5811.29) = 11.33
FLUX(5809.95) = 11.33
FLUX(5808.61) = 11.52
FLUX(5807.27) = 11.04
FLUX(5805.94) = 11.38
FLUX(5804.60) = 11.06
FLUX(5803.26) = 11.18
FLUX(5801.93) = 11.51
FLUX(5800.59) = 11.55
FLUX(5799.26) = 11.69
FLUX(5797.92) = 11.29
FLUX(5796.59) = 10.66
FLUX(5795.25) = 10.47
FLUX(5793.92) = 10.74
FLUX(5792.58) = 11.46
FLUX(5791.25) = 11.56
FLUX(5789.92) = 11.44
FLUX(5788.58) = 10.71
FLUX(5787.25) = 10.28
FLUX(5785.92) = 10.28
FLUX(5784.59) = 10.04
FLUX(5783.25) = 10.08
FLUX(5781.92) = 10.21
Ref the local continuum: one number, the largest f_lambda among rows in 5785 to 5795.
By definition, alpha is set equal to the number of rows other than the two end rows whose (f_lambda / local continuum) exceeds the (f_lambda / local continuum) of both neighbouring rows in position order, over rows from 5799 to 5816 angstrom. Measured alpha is 3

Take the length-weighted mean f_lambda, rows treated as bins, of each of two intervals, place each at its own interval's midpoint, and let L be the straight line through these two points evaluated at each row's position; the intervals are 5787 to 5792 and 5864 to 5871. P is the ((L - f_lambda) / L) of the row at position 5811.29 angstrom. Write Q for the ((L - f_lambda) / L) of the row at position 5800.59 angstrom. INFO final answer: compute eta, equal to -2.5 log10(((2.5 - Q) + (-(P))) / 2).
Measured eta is -0.27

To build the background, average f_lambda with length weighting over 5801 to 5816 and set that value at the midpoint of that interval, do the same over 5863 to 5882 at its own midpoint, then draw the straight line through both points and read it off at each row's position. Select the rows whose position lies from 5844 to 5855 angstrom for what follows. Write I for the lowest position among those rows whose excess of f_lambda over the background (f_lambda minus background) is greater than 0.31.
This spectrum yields 5844.84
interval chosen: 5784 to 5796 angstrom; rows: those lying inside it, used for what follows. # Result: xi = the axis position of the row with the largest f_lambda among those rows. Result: 5791.25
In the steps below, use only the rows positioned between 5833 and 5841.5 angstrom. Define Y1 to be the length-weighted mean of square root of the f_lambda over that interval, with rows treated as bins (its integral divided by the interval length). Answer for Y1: 3.40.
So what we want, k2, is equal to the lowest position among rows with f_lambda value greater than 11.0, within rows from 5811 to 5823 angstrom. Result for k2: 5811.29 angstrom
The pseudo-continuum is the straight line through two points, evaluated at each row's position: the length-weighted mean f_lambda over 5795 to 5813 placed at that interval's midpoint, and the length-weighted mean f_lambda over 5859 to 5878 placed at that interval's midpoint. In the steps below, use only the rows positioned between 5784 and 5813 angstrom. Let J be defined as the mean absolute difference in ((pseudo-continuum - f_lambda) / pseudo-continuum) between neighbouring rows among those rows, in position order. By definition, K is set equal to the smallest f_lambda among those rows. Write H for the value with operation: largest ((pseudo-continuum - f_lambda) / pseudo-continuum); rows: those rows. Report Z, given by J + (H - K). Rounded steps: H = 0.12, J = 0.025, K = 10.04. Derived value -9.9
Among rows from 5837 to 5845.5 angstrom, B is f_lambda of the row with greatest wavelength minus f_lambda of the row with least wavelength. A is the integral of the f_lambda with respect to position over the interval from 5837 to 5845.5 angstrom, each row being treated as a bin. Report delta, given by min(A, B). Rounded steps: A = 99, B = -0.1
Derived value -0.1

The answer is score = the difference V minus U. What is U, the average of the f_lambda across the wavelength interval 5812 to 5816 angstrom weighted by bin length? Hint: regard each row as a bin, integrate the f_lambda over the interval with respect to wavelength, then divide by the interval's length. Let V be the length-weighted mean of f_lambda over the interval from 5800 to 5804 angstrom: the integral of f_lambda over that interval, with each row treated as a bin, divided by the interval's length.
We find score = 0.21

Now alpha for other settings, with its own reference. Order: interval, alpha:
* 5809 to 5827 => 2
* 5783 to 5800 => 1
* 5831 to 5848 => 3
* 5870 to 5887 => 2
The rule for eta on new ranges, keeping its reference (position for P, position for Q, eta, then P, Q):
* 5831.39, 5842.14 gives -0.34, -0.15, -0.08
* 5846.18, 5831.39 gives -0.30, 0.00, -0.15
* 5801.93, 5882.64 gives -0.21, -0.04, 0.11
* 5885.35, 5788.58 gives -0.12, 0.23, 0.03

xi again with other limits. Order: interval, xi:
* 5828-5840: 5830.05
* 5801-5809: 5808.61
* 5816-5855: 5819.32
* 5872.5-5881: 5874.52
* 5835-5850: 5843.49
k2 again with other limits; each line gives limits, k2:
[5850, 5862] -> 5850.22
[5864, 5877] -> 5869.11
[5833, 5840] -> 5834.08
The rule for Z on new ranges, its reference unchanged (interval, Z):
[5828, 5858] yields -10.1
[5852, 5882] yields -9.7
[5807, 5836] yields -10.8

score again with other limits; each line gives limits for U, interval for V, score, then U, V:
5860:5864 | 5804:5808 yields 1.11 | 10.1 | 11.17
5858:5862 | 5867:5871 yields 1.07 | 10.1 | 11.14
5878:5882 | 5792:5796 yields 0.67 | 10.2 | 10.85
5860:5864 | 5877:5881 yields 0.16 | 10.1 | 10.22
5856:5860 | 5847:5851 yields 0.97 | 10.1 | 11.06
